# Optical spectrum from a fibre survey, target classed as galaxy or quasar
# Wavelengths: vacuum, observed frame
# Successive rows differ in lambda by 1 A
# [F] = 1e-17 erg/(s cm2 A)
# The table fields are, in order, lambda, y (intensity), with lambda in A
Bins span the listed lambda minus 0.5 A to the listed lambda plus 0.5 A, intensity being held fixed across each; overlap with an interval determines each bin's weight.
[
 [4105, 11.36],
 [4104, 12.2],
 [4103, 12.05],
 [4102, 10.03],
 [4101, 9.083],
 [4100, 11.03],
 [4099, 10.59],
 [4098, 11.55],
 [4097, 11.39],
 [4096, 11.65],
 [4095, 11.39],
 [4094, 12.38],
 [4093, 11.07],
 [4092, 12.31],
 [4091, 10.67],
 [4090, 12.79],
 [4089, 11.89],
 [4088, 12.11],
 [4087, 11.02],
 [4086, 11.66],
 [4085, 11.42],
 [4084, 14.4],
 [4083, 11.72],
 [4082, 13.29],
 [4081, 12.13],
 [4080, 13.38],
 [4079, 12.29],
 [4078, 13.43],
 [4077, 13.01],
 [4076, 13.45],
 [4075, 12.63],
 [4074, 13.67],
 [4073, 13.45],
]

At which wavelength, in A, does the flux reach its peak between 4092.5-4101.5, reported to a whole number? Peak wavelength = 4094 A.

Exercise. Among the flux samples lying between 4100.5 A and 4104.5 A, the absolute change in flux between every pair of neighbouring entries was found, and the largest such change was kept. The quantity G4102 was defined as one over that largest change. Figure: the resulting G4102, 0.50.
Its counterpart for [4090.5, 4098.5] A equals 0.61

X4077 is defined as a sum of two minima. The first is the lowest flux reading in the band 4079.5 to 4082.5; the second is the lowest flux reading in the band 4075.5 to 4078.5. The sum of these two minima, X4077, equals 25.1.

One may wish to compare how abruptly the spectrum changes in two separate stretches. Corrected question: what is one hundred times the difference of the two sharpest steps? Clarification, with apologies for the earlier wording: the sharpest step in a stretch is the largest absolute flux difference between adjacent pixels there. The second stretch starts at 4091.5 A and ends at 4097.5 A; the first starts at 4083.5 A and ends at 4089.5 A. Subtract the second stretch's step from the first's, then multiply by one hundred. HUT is 167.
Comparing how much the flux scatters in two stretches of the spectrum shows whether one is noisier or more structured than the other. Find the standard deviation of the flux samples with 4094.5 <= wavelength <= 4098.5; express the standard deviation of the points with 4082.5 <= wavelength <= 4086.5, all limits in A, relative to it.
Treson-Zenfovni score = 11.0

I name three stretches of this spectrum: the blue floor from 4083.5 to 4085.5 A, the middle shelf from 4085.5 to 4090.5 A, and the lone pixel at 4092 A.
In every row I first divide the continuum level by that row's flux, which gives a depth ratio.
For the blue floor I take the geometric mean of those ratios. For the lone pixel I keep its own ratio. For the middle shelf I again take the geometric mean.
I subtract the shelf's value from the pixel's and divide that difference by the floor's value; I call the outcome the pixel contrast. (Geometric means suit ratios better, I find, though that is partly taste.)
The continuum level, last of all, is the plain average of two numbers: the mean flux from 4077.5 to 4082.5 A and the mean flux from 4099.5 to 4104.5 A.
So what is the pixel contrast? -0.038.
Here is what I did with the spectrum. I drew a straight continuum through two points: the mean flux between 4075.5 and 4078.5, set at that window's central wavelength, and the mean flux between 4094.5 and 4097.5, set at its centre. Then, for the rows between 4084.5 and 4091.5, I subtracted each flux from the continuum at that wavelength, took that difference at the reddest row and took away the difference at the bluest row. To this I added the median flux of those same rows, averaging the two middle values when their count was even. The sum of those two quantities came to 11.8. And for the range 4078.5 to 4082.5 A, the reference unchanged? 11.5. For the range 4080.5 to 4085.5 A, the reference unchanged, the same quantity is 12.5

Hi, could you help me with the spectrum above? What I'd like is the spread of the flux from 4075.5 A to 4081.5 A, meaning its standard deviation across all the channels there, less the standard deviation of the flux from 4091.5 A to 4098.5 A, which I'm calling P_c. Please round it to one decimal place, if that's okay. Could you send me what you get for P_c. 0.1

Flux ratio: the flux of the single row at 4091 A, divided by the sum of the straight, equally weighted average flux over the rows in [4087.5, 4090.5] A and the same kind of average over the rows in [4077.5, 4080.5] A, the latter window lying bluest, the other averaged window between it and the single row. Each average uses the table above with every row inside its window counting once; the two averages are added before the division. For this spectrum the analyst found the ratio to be 0.42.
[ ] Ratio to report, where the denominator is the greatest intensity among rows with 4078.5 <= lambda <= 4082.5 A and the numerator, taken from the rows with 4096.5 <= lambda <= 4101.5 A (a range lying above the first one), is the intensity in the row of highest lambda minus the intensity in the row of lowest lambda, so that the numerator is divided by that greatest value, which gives -0.17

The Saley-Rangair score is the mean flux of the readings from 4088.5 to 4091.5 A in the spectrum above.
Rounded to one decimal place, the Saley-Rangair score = 11.8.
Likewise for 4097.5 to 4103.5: 10.7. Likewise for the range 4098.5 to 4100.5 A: 10.8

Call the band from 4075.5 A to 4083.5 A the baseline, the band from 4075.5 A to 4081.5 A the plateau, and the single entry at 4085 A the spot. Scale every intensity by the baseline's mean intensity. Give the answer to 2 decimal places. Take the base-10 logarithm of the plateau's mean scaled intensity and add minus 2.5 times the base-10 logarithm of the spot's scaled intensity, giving 0.13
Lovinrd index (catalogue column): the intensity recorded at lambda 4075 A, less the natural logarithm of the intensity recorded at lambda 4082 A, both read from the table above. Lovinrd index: 10.0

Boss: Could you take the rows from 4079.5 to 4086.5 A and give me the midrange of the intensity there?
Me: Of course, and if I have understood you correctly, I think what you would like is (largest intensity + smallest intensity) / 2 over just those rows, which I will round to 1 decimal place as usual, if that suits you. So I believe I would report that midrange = 12.9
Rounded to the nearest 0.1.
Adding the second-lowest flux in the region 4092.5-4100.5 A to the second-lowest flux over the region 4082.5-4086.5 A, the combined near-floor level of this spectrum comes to 22.7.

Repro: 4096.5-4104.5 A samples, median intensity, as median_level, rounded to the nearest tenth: 11.2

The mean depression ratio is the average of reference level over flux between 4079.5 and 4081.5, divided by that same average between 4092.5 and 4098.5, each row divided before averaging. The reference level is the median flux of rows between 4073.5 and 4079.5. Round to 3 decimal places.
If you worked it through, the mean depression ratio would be 0.908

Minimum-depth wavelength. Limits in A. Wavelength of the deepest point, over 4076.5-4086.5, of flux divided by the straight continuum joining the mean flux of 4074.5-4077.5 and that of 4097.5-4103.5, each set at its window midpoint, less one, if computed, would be 4085 A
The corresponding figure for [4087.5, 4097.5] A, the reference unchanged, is 4091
